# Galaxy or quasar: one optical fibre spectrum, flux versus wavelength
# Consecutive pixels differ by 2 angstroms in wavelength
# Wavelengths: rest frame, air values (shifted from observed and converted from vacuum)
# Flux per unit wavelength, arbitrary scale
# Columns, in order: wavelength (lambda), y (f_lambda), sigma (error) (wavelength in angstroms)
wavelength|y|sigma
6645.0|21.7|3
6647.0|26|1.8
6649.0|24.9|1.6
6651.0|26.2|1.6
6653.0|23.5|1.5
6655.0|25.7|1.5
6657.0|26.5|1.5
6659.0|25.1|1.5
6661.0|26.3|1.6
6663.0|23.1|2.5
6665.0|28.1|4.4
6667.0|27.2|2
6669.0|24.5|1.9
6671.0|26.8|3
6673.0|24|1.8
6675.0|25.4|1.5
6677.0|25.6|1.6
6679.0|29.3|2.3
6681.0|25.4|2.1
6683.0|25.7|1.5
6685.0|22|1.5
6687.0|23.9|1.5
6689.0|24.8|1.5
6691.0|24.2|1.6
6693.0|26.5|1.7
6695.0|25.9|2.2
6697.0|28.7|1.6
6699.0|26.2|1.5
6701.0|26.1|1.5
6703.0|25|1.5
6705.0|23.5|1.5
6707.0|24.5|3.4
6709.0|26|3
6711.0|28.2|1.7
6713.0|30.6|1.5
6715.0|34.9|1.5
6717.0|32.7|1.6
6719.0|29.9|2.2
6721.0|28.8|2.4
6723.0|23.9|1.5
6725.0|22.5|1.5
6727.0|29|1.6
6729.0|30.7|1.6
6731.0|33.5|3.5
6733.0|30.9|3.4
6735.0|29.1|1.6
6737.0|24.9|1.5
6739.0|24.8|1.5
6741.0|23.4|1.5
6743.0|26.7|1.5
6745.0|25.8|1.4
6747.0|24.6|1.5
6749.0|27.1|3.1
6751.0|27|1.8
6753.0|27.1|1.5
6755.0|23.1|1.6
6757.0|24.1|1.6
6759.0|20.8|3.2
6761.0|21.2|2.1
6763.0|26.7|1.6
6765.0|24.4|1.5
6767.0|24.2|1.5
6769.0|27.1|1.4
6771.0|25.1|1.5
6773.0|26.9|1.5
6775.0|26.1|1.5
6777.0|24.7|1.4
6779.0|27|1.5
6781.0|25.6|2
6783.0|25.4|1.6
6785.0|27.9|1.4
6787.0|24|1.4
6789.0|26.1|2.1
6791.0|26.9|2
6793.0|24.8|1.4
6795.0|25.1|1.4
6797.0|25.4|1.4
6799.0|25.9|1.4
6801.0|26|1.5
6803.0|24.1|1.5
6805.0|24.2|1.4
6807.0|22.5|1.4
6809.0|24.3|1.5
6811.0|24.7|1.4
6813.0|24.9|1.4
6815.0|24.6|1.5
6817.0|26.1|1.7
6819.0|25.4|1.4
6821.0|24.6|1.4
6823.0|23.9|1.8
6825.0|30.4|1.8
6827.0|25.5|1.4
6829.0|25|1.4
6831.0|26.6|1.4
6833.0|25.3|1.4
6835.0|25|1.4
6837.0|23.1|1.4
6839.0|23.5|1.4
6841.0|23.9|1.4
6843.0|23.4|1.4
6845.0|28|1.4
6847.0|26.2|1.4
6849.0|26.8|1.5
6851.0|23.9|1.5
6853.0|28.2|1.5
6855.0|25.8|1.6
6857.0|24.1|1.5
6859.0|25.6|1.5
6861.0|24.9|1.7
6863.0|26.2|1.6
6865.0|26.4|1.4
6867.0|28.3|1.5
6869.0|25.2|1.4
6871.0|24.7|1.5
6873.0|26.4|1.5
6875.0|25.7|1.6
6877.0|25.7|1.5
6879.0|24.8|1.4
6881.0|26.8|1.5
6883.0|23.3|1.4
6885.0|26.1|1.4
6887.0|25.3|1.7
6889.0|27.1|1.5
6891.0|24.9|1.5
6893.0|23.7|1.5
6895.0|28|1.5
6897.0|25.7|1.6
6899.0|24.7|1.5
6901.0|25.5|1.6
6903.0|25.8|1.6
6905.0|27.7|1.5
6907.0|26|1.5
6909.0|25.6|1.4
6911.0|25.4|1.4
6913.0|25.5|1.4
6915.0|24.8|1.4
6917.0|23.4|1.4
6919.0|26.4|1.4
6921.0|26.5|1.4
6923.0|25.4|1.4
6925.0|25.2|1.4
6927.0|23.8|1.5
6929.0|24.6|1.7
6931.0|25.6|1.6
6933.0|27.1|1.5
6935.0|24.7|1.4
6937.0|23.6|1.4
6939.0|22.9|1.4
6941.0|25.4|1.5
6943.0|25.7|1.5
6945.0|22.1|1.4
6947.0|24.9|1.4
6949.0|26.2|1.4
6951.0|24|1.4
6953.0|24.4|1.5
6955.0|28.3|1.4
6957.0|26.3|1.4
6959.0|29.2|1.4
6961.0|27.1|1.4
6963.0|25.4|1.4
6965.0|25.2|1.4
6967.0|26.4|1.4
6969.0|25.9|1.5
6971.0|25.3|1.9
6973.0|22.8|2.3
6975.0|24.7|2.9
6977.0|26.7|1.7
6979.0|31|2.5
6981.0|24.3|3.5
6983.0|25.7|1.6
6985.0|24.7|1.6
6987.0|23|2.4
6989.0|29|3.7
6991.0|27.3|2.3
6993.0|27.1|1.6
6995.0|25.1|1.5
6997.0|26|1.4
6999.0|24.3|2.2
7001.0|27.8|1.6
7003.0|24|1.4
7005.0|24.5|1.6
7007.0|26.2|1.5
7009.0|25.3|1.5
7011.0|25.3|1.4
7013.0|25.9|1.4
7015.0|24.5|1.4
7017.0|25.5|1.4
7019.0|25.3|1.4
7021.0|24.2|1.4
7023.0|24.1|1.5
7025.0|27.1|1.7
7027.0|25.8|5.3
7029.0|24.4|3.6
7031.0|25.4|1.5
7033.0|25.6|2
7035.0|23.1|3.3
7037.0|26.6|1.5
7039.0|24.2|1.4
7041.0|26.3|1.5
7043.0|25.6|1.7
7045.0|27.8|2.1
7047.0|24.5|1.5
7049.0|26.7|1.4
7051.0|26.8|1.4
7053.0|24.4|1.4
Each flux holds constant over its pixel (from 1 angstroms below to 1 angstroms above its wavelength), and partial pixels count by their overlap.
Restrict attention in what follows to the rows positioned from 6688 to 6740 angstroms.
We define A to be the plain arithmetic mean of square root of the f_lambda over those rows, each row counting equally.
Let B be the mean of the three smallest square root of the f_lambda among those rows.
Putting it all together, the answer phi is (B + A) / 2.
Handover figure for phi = 5.03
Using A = 5.24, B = 4.83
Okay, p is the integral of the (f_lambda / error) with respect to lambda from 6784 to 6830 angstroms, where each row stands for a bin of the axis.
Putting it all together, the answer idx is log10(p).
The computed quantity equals 2.9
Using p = 775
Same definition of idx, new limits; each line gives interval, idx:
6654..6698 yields 2.8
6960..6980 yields 2.5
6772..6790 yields 2.5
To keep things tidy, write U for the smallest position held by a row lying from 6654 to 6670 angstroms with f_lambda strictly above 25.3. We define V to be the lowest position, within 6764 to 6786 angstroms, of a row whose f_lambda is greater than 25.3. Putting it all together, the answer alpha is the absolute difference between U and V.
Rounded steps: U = 6655.0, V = 6769.0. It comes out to 114 angstroms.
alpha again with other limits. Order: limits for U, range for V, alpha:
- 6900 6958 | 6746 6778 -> 152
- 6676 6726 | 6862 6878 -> 186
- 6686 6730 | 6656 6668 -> 36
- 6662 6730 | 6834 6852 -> 180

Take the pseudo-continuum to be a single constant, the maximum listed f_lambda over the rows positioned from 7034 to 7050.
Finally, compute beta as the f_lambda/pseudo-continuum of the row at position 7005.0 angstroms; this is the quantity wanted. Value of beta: 0.88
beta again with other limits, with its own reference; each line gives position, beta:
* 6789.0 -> 0.94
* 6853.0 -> 1.01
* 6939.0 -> 0.82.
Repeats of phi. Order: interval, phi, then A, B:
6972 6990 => 4.95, 5.07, 4.83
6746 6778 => 4.83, 5.00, 4.66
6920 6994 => 4.91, 5.06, 4.75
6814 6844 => 4.92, 5.01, 4.83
